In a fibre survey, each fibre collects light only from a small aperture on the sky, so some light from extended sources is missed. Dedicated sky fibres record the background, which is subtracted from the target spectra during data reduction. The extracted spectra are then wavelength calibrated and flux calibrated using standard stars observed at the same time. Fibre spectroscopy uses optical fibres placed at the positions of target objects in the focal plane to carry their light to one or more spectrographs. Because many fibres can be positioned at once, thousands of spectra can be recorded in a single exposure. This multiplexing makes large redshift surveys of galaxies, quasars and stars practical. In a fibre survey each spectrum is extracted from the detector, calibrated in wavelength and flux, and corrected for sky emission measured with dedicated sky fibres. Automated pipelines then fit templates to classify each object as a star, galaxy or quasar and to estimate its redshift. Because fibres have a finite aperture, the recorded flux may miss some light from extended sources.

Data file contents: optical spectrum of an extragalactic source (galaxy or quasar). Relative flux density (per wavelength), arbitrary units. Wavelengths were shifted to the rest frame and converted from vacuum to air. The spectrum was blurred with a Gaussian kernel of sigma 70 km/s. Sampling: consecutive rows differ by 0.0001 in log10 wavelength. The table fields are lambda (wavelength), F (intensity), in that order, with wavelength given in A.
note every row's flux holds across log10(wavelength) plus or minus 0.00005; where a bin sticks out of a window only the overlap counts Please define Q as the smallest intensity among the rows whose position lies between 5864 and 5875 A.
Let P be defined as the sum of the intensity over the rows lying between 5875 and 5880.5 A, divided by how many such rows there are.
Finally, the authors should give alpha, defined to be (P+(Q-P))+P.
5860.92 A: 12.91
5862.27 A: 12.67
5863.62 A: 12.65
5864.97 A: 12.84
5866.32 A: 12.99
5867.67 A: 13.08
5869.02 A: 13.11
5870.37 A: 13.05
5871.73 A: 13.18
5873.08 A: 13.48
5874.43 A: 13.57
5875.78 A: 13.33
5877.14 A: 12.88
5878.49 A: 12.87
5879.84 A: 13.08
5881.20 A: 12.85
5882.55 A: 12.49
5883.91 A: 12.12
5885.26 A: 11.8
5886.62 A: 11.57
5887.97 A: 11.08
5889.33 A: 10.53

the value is 25.9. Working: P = 13.0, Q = 12.84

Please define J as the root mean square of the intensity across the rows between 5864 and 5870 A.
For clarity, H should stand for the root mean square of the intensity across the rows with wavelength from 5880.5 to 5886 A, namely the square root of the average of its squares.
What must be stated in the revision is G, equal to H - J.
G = -0.7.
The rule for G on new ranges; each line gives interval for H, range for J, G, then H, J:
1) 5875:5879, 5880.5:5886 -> 0.7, 13.0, 12.3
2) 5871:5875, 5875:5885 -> 0.6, 13.4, 12.8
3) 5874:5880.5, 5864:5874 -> 0.0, 13.1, 13.1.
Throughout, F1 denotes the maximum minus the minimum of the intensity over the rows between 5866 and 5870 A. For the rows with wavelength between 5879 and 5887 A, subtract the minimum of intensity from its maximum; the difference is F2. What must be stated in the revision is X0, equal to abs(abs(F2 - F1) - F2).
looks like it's 0.1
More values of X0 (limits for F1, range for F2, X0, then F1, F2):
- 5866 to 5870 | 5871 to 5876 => 0.1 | 0.1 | 0.4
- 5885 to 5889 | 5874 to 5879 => 0.7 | 0.7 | 0.7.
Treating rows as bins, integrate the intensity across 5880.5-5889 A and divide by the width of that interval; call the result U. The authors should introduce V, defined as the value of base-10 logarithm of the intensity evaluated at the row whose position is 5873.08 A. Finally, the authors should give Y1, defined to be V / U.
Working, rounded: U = 11.9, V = 1.130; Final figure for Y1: 0.095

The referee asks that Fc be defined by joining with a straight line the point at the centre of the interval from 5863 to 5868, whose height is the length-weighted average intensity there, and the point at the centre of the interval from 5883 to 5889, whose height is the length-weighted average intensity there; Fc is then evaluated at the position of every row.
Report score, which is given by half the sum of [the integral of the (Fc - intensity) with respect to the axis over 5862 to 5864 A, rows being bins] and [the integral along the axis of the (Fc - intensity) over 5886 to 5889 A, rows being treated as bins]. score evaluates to 0.8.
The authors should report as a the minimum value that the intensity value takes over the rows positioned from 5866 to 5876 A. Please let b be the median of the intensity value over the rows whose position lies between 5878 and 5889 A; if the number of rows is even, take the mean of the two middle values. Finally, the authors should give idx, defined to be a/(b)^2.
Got 0.086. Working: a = 12.99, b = 12.3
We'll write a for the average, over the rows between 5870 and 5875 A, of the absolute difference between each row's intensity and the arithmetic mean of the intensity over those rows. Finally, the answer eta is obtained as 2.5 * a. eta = 0.5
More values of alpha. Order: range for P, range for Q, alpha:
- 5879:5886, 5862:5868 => 25.1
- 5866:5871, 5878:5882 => 25.9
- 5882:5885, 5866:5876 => 25.3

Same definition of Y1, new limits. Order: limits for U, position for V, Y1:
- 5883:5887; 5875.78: 0.095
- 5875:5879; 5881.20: 0.085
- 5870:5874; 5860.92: 0.084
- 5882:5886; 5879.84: 0.092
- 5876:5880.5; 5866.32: 0.086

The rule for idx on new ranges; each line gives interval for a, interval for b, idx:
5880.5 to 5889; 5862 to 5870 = 0.066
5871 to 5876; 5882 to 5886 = 0.090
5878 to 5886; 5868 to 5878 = 0.068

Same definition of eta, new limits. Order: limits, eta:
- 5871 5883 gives 0.7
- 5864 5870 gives 0.2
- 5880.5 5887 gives 1.0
